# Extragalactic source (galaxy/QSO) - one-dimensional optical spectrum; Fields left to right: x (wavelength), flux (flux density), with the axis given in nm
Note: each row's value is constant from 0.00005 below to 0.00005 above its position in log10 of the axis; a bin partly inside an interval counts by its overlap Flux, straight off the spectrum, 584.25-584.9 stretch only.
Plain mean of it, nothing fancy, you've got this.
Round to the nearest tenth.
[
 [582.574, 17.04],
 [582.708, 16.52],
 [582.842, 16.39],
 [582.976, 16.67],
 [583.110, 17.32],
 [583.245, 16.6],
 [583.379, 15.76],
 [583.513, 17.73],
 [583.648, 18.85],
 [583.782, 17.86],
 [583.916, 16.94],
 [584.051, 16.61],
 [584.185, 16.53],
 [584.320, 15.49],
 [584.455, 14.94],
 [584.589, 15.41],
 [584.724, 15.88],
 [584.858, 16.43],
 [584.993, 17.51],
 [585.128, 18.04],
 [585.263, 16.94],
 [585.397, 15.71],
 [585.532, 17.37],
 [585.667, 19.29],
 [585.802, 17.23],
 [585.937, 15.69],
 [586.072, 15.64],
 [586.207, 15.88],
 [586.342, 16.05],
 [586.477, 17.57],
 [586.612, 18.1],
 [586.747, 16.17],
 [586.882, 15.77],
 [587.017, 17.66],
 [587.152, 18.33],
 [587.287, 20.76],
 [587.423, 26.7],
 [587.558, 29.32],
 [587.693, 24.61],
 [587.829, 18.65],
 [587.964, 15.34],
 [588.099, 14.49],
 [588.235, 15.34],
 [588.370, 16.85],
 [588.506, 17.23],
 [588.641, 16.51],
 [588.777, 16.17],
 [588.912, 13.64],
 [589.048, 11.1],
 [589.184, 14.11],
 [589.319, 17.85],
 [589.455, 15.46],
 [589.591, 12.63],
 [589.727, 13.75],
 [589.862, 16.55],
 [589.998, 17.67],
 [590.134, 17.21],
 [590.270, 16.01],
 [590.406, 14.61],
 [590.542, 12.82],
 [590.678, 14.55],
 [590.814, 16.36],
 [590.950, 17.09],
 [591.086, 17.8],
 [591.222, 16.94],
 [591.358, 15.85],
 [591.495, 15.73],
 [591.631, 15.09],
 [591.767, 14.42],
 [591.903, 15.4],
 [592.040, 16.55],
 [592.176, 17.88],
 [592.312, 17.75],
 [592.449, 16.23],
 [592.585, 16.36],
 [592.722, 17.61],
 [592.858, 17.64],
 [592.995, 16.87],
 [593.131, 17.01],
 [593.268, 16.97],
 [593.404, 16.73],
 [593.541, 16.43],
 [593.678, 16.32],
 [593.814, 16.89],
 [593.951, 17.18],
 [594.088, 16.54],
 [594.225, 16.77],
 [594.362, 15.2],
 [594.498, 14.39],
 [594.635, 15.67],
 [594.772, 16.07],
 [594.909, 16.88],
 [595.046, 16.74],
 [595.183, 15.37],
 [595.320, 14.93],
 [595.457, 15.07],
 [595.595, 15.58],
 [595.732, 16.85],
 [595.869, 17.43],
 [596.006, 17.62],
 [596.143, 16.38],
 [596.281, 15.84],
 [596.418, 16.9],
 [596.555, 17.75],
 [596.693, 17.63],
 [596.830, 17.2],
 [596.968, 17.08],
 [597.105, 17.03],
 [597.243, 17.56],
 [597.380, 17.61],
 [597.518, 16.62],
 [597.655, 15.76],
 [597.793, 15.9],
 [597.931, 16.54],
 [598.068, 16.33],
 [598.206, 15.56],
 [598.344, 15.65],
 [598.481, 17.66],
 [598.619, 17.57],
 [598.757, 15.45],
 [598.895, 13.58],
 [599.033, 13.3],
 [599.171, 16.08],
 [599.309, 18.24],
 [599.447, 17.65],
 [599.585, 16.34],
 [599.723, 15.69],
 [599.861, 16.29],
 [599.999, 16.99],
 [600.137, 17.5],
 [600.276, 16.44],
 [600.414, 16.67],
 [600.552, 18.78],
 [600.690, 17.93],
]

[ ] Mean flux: 15.6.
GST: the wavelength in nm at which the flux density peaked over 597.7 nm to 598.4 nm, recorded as 597.931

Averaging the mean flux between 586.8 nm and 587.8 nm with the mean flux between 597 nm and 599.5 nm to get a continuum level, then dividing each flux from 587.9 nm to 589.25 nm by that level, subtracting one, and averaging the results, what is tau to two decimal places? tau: -0.21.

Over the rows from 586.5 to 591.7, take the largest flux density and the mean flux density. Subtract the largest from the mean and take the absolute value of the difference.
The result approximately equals 12.5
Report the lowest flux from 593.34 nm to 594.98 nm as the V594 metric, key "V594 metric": 14.39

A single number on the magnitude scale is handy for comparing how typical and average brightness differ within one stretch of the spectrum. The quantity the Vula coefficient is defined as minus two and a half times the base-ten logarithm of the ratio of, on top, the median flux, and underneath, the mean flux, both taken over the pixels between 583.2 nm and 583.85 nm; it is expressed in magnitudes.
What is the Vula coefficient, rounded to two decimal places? -0.02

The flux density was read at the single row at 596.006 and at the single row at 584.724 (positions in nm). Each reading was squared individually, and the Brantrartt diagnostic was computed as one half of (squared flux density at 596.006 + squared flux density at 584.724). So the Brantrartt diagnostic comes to 281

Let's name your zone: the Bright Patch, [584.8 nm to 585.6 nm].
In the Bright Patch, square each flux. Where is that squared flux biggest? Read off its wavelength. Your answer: 585.128 nm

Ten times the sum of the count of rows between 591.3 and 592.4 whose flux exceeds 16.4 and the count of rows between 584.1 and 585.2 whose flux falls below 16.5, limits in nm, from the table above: 80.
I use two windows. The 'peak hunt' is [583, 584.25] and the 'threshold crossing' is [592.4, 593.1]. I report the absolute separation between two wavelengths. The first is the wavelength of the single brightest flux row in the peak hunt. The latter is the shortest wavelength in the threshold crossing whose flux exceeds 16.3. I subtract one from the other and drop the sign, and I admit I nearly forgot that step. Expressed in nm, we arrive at 8.94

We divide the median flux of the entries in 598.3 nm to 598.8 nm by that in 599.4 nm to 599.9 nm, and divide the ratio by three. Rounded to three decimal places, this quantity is 0.339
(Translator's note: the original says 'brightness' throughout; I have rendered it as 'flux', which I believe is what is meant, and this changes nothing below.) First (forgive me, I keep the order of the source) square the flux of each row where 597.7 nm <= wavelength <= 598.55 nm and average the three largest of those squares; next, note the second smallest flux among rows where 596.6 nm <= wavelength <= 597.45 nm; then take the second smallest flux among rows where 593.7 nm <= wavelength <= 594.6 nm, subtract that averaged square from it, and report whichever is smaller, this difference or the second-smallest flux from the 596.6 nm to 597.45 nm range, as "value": -269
